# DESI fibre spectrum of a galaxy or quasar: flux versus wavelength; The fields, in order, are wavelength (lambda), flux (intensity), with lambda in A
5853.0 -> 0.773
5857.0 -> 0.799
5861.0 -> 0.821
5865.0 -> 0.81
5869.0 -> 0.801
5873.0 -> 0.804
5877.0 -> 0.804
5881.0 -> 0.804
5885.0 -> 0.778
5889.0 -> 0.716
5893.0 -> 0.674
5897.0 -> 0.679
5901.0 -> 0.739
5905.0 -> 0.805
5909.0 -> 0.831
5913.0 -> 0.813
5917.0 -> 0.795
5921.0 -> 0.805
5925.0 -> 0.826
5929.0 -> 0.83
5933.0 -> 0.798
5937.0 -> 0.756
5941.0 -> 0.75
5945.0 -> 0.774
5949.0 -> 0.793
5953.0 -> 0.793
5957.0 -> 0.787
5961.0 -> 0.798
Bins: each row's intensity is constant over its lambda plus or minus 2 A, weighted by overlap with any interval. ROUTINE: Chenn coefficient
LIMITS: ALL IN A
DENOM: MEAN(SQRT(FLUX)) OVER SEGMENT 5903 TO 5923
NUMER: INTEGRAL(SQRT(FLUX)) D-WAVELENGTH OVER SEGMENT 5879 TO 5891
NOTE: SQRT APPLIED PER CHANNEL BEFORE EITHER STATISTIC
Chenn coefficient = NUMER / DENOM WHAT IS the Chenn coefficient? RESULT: 12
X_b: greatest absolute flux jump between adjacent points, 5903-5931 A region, 0.026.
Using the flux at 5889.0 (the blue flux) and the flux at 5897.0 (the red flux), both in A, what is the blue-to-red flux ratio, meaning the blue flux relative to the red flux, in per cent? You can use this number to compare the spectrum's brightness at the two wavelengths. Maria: 105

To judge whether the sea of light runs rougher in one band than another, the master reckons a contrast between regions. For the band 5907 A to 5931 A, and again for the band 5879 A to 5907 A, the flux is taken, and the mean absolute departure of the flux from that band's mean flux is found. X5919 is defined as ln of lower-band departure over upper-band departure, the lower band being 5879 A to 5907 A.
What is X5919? 1.3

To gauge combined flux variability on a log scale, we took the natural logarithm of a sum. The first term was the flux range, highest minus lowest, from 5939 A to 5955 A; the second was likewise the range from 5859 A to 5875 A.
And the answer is -2.8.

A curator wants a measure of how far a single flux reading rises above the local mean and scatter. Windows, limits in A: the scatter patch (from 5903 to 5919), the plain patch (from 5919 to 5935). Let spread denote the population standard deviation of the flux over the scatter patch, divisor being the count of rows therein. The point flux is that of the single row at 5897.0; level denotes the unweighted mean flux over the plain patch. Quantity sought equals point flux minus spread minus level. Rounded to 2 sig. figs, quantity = -0.15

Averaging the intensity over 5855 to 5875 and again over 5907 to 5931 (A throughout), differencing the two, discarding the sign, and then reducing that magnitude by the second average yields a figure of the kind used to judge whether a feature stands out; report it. -0.807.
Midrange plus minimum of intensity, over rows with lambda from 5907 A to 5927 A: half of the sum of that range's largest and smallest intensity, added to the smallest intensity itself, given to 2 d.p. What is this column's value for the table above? 1.61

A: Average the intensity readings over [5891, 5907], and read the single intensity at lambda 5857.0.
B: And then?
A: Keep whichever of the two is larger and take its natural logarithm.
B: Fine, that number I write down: -0.224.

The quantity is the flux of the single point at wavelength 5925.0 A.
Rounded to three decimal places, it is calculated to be 0.826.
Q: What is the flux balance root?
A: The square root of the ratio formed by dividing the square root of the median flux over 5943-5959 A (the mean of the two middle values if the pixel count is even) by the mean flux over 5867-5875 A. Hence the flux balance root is 1.05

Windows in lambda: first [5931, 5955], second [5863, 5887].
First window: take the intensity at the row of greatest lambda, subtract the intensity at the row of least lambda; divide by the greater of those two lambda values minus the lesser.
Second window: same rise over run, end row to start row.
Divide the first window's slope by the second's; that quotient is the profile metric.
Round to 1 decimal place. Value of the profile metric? 0.2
